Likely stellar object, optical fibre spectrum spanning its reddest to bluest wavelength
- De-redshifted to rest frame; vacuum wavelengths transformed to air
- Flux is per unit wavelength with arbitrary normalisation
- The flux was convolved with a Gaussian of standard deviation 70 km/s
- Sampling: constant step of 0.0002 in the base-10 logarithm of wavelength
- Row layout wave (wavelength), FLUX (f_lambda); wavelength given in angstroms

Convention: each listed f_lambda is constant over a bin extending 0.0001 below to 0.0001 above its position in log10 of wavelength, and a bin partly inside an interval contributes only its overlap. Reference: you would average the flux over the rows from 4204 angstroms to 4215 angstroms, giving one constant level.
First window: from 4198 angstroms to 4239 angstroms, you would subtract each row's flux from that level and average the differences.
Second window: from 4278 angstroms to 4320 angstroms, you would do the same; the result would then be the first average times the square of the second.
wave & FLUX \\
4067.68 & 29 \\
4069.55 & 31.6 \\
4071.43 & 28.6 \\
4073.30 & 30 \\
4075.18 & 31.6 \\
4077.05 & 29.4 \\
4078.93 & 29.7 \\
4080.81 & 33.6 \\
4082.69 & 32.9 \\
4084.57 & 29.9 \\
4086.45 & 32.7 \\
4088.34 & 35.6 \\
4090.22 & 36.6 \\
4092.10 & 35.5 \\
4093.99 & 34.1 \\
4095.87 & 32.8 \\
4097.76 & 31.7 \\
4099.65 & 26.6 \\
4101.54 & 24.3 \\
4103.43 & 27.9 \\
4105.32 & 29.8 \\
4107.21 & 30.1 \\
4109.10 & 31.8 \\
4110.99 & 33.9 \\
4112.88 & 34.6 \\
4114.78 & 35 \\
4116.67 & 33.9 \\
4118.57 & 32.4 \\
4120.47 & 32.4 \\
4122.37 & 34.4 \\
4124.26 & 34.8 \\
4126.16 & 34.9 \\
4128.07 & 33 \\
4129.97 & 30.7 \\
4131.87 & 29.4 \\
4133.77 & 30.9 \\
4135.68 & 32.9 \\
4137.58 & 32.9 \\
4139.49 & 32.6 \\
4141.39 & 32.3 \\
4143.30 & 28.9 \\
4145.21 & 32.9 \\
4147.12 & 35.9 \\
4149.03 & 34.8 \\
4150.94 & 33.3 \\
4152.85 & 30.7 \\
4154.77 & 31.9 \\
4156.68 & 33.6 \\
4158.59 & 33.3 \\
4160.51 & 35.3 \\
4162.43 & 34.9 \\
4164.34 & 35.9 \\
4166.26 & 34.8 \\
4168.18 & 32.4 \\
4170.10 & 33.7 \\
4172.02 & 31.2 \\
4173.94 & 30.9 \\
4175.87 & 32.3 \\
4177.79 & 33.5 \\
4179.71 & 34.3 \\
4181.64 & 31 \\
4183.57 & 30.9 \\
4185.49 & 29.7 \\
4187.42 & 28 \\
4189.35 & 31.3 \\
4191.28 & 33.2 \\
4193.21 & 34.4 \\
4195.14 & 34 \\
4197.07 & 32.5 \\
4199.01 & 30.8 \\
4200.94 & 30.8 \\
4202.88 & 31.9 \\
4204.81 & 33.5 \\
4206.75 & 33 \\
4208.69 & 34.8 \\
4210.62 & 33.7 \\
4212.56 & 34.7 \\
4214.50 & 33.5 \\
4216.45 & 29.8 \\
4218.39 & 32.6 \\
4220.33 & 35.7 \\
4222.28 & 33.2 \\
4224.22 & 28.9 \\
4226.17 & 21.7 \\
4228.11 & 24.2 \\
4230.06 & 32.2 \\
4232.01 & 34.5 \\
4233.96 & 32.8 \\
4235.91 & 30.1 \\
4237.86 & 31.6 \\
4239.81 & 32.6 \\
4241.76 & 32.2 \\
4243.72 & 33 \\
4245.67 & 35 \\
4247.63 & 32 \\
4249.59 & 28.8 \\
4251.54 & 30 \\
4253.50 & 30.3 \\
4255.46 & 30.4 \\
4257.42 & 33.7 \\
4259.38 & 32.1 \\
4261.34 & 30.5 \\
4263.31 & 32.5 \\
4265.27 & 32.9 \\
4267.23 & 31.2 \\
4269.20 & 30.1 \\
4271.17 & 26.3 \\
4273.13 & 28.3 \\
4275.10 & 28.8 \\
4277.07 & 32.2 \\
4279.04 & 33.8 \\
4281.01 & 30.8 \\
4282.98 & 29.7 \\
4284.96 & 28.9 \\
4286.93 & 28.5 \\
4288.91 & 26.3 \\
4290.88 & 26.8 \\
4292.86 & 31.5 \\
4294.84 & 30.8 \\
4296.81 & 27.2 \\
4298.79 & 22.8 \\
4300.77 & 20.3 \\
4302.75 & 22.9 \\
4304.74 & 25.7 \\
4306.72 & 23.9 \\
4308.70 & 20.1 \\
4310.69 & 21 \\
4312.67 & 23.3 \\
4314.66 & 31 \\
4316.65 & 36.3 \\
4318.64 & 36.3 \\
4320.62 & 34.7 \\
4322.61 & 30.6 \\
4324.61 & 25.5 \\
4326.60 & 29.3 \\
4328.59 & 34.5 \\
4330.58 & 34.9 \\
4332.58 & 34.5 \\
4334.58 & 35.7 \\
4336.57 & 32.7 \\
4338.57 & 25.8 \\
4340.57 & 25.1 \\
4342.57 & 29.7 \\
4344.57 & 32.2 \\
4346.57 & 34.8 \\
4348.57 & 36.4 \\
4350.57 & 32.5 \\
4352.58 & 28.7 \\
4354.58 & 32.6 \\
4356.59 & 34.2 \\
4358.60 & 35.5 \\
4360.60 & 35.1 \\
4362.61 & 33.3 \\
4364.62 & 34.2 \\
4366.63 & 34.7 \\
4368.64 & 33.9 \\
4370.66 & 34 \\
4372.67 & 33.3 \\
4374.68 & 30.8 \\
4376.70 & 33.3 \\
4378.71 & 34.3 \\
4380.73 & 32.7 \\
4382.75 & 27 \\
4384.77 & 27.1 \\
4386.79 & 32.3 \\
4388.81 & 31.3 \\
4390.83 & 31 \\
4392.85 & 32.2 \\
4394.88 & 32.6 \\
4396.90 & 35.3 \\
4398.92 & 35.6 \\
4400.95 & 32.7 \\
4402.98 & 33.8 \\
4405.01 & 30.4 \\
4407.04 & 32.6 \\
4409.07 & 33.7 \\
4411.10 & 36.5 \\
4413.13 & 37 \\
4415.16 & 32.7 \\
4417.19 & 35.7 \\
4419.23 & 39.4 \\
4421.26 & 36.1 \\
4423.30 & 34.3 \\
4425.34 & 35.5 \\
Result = 91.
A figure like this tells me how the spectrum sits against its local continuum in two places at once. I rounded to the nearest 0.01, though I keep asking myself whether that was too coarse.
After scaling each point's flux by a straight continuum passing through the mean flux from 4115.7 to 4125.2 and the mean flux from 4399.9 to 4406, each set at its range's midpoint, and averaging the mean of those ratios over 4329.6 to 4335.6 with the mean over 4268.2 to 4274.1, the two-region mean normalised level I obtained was 0.97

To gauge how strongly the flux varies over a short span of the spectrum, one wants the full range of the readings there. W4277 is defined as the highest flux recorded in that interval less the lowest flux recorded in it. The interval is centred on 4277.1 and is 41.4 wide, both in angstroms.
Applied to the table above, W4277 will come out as 7.5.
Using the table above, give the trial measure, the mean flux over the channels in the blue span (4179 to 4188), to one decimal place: 30.8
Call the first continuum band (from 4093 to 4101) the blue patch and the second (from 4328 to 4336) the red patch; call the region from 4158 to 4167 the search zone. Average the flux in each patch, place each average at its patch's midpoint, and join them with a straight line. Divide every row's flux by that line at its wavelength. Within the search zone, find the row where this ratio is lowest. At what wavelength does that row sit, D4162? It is 4158.59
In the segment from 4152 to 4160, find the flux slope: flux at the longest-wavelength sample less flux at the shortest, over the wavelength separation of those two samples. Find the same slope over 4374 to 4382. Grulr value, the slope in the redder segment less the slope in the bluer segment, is -0.1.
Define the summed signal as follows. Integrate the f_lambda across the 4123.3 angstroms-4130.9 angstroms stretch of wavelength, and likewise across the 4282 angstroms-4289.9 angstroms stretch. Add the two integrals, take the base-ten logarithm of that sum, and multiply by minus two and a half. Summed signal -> -6.70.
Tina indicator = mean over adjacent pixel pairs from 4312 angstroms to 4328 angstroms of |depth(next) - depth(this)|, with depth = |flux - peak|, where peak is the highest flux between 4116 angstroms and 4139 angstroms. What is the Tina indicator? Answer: 3.5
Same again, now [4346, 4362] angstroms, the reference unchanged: 1.7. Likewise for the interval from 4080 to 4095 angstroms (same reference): 1.5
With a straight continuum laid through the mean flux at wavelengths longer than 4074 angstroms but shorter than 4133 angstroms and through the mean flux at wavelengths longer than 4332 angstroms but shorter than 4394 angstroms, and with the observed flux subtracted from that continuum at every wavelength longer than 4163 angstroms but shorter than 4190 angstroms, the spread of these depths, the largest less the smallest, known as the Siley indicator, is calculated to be 8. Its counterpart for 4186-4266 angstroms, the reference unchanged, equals 14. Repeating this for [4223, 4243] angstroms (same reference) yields 13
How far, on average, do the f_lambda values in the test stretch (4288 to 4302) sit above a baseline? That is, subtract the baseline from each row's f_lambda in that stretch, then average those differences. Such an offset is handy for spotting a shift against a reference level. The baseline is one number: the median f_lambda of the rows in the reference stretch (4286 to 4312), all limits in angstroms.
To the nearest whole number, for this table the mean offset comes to 1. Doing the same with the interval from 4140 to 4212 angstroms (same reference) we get 7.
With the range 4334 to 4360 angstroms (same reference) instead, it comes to 6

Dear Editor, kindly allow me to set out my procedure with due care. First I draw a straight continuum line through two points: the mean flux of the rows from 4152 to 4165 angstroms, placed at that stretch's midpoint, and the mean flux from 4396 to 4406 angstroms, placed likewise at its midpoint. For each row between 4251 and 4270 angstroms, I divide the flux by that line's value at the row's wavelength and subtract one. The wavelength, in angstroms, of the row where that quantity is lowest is 4251.54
